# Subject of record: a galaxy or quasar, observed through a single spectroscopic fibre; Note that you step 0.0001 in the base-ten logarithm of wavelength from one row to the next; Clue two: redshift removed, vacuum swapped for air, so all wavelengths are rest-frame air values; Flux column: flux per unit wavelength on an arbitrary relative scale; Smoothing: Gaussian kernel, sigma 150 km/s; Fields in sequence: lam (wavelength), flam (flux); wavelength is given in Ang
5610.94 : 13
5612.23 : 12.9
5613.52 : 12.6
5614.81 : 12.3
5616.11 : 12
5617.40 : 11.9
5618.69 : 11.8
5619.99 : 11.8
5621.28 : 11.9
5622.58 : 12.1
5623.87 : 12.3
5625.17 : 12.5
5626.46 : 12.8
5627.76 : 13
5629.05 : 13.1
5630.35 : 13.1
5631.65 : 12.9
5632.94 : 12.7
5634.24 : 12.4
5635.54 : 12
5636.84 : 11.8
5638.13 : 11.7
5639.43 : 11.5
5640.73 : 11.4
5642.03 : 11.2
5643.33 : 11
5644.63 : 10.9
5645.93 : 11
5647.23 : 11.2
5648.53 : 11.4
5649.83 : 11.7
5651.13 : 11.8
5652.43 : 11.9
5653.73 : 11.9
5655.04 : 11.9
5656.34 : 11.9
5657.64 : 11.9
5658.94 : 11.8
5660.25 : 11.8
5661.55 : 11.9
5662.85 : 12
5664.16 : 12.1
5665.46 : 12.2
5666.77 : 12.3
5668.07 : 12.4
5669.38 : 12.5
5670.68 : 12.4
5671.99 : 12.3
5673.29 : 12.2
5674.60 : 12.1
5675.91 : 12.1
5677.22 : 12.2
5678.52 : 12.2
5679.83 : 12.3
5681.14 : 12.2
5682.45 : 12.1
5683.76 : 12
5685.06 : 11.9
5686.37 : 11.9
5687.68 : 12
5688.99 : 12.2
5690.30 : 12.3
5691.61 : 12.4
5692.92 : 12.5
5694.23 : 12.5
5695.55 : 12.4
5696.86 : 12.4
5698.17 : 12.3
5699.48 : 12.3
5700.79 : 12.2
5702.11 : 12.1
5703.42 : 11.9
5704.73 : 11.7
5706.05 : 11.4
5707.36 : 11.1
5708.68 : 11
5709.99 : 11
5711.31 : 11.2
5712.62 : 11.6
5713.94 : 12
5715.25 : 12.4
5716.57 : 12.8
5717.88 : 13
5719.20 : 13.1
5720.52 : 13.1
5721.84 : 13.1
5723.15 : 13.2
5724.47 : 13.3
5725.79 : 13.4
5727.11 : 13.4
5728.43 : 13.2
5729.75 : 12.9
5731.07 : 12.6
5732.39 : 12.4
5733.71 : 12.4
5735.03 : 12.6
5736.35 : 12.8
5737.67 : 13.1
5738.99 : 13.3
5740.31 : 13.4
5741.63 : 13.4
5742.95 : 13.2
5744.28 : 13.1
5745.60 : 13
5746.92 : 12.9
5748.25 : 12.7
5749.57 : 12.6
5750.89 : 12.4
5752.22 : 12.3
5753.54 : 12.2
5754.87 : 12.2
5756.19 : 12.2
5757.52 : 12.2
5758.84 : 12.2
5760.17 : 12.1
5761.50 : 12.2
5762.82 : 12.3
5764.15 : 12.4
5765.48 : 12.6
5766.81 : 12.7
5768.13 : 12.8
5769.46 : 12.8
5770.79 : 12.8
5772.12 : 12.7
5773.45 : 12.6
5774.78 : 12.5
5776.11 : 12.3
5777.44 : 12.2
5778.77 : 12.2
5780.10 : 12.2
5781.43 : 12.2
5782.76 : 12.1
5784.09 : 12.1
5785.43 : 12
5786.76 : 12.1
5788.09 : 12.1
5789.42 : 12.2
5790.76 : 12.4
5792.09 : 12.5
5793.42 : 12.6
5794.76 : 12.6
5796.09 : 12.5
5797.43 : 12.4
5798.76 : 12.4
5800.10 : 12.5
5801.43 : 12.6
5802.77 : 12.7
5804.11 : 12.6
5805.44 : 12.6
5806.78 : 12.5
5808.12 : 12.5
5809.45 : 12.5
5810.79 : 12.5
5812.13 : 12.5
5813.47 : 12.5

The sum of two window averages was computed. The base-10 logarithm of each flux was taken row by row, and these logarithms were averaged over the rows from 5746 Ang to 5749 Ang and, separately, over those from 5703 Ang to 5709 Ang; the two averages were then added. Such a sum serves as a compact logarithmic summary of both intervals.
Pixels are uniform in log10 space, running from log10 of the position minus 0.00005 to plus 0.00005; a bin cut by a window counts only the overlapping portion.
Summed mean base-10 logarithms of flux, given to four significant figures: 2.165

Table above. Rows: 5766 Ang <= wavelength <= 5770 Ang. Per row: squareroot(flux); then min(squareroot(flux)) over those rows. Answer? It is 3.56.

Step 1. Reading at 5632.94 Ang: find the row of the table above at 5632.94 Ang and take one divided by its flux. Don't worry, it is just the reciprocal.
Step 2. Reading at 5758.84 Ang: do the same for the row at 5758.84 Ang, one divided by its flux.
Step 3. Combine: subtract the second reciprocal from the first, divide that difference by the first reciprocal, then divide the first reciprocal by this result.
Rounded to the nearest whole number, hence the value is -2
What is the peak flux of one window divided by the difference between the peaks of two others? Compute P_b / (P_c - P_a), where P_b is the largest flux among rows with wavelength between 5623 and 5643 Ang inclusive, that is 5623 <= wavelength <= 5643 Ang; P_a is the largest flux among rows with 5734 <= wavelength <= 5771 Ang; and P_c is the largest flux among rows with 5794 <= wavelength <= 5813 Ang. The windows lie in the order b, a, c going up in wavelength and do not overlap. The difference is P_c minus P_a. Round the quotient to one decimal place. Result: -18.7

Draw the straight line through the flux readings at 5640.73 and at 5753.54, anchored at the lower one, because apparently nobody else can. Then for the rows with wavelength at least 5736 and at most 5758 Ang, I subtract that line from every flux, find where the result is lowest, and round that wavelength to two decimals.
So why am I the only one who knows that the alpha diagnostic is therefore 5757.52 Ang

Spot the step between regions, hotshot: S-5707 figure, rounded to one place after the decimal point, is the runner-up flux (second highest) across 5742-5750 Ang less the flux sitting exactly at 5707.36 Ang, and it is 2.0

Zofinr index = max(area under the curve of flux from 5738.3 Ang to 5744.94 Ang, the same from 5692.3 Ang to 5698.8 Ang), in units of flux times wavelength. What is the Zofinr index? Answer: 88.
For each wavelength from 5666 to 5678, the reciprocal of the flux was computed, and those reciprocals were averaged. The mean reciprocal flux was 0.0815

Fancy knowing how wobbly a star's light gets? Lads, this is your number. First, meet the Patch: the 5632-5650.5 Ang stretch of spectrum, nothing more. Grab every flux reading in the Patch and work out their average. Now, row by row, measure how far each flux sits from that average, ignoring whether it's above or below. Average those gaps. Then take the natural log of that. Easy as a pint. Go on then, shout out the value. -0.9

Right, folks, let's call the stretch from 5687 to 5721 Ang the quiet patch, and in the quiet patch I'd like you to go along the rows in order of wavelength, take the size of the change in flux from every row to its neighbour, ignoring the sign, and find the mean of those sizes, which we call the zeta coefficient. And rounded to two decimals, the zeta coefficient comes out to 0.16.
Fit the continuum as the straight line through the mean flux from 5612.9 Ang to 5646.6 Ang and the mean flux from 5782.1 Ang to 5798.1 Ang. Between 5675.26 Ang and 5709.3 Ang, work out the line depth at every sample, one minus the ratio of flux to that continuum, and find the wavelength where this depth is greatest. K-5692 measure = 5708.68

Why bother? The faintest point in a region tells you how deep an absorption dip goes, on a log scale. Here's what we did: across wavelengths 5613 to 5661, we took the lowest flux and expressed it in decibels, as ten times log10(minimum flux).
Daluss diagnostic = 10.4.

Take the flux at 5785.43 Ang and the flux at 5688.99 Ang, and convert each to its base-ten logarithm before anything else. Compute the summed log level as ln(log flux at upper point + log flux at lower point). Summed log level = 0.773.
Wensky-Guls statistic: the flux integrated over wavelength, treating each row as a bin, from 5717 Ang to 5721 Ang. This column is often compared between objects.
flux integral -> 52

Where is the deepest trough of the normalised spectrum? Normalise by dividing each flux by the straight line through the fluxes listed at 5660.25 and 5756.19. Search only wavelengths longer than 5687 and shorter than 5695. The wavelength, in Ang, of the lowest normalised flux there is 5687.68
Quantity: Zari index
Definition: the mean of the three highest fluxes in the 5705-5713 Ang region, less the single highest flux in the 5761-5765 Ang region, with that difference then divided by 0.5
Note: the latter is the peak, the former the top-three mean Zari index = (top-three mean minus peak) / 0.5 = -2.0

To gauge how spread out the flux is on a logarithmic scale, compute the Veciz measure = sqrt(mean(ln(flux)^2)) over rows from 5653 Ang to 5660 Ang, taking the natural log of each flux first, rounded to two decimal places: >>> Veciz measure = 2.47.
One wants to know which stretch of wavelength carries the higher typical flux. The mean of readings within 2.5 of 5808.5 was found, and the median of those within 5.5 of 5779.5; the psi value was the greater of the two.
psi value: 12.5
